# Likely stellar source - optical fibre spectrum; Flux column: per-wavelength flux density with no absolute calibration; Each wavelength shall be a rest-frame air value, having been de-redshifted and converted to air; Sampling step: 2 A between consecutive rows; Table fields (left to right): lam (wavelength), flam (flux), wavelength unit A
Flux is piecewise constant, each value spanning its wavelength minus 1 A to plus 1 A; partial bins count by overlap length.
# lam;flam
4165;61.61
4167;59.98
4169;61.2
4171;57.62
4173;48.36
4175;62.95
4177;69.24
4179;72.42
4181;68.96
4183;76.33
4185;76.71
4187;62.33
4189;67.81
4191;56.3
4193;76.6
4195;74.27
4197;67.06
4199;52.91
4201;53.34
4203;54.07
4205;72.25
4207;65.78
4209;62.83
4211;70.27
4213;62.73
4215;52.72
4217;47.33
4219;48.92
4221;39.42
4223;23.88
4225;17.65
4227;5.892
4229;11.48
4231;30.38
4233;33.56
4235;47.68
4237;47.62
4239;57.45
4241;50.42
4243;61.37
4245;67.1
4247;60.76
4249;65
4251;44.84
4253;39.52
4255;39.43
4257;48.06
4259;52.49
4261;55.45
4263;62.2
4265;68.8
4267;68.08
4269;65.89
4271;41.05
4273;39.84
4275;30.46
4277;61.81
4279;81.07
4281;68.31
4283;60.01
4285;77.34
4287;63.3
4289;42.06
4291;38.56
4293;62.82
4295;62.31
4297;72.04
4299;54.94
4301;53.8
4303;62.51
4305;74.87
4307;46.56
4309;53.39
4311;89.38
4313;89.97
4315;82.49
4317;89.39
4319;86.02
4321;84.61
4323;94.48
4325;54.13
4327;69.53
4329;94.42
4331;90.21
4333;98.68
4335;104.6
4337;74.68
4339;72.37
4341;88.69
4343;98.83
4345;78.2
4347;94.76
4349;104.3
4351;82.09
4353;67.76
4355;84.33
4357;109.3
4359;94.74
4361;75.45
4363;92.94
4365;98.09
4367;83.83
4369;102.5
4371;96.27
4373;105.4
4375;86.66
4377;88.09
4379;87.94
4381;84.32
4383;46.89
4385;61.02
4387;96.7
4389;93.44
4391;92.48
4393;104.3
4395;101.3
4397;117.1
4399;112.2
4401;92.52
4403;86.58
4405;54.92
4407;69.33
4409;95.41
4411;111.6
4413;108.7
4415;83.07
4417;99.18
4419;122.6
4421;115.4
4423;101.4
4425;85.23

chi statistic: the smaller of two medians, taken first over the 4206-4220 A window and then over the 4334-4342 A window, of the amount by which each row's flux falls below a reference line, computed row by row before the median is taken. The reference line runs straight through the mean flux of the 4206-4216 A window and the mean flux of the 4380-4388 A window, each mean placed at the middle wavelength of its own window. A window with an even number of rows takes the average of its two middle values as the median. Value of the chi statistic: -12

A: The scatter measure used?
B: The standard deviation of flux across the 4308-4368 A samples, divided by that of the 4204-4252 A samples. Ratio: 0.72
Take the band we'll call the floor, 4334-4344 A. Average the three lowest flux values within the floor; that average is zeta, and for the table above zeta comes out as 79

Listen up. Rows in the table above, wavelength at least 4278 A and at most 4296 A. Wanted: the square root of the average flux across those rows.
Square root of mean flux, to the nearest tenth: 7.9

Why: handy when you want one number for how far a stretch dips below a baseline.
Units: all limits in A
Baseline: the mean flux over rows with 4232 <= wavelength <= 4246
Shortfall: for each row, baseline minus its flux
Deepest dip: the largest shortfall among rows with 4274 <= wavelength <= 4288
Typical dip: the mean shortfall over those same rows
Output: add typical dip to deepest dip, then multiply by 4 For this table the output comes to 43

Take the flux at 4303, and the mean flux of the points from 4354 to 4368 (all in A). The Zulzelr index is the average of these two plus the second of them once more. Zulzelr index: 168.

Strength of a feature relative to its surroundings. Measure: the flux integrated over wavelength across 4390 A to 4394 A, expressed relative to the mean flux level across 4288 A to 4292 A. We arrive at 9.8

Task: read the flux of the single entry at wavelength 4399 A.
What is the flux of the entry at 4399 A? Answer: 112.2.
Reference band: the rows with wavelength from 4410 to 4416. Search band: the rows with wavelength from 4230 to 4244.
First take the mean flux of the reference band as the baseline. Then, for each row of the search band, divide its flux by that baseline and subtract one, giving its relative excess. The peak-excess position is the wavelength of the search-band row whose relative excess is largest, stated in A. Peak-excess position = 4243 A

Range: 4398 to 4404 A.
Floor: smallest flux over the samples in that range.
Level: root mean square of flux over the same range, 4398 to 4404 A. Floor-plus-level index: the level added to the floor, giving 184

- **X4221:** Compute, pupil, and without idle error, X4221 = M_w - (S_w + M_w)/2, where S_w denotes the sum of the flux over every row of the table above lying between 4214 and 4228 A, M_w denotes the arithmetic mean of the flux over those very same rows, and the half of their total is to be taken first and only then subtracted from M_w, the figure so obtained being -101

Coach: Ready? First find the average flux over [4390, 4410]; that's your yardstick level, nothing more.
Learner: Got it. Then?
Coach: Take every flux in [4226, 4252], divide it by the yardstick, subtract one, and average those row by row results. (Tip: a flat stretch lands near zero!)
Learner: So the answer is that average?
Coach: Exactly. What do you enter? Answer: -0.52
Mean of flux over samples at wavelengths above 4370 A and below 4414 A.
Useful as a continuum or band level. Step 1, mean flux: 91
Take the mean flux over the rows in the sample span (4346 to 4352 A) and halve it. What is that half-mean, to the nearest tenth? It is 46.9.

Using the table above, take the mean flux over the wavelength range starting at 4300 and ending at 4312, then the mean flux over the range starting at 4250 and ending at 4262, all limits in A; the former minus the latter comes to 17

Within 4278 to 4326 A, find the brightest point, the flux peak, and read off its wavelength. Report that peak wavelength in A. 4323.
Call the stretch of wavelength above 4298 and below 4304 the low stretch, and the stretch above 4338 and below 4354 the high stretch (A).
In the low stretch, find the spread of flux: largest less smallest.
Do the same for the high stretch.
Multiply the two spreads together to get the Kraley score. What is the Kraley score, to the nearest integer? 318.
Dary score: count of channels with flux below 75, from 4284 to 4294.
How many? 4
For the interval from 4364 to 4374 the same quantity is 0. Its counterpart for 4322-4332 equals 2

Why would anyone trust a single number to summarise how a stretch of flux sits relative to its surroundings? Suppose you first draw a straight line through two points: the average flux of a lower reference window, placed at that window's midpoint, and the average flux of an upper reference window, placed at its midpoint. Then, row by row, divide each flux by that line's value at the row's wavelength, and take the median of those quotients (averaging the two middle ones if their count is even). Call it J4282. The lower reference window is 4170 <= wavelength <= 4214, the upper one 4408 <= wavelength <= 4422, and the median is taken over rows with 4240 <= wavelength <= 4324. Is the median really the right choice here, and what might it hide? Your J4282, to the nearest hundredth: 0.77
